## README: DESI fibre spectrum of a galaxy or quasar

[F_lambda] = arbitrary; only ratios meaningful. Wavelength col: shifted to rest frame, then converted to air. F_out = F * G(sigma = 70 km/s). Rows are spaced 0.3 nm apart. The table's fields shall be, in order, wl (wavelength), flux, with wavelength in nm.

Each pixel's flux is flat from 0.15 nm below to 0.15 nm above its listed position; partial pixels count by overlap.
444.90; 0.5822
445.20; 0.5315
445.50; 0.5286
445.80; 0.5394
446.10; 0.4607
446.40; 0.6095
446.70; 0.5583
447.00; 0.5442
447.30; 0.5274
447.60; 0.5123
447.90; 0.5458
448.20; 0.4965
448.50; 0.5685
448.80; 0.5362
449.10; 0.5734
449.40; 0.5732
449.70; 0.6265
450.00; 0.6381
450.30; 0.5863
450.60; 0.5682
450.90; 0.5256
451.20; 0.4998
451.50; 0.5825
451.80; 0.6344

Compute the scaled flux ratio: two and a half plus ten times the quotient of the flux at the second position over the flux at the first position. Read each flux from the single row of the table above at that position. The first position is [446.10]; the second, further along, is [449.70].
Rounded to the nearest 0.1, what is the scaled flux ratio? 16.1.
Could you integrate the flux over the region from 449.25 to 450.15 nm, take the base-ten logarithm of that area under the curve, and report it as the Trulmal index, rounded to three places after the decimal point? -0.259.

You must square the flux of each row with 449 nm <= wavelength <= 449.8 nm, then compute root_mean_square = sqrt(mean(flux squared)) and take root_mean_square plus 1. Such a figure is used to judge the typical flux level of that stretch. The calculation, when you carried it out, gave 1.59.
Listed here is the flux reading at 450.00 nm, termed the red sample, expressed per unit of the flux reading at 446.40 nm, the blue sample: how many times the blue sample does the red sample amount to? 1.05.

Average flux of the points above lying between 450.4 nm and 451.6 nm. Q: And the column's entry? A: 0.544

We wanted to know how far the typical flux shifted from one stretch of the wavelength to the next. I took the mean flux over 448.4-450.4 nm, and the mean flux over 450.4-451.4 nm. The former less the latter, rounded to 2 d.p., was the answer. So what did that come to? 0.05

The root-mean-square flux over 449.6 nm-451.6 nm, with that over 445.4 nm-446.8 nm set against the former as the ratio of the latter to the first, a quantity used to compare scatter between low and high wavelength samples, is 0.94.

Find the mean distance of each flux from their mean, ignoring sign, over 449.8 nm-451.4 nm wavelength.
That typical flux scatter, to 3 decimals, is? 0.041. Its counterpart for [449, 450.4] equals 0.026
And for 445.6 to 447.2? 0.034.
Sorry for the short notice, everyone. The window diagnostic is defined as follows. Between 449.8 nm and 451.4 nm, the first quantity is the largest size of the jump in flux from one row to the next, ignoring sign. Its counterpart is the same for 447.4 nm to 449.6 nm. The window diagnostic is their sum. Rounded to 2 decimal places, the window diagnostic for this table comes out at 0.12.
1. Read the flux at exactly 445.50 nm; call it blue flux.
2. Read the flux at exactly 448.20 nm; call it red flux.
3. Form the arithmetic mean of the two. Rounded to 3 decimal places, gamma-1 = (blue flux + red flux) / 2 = 0.513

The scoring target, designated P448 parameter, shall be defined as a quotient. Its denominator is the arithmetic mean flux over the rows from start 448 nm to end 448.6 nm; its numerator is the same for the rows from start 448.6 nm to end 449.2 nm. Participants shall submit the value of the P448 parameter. 1.04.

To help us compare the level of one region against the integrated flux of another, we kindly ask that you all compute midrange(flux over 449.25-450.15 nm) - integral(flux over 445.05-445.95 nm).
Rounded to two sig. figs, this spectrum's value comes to 0.13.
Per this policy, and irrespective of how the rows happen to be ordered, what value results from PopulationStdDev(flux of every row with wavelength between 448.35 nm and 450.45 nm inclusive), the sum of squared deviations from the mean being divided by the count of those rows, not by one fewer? 0.033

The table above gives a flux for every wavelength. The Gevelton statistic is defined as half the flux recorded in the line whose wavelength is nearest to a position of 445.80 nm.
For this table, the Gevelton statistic 0.27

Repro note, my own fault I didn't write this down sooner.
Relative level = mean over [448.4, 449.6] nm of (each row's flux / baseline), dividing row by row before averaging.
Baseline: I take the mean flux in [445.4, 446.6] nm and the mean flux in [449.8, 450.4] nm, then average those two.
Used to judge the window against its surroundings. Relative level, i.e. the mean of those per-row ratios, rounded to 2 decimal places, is 0.98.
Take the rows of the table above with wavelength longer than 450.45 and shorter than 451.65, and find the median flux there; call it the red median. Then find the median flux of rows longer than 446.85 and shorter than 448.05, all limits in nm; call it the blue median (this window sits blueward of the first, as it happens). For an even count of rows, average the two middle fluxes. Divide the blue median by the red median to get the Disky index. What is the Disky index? 0.98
